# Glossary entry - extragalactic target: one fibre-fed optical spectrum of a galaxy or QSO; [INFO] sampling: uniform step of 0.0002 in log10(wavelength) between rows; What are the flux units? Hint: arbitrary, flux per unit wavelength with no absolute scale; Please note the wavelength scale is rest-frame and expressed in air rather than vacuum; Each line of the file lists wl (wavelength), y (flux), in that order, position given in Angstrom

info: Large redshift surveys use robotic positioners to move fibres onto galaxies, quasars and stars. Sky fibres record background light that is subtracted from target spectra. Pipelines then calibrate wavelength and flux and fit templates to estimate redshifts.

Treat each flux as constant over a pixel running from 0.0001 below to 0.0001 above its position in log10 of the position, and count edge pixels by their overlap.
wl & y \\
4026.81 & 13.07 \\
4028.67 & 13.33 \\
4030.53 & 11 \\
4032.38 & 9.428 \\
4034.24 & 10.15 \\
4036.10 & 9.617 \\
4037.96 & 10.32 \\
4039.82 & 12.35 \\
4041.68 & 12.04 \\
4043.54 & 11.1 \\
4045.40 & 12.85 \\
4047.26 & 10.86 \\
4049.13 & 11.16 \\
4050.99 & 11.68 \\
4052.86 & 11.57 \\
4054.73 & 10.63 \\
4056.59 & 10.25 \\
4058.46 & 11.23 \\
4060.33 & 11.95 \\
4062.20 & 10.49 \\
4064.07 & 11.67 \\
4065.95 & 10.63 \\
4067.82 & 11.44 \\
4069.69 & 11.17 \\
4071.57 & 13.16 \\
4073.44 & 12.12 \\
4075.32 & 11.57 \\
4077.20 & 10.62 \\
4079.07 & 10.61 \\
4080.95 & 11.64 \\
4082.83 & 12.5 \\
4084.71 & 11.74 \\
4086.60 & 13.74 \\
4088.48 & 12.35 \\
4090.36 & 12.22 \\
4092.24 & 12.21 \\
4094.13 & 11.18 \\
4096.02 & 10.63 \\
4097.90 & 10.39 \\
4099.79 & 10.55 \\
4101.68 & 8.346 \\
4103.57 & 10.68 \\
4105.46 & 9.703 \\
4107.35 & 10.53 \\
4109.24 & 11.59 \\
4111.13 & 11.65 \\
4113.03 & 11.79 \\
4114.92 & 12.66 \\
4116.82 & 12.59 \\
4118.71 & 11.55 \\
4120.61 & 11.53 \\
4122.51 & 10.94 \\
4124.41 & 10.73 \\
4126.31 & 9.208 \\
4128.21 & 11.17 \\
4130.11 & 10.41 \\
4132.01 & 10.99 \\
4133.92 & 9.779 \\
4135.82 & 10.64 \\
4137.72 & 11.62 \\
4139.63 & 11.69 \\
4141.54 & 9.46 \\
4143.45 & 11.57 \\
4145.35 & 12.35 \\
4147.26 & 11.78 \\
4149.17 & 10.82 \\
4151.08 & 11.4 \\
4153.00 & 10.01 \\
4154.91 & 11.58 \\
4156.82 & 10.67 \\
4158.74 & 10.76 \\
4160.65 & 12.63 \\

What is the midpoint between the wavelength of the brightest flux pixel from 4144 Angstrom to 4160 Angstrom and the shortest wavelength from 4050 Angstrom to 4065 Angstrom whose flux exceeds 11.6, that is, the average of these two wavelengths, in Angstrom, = 4098.2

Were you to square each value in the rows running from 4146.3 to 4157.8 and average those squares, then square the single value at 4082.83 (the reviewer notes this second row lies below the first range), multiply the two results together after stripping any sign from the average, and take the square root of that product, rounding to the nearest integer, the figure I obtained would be 138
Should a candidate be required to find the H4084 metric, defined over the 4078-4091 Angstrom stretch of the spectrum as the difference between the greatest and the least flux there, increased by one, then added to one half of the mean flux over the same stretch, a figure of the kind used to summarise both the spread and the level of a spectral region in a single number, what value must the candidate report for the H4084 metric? 10.2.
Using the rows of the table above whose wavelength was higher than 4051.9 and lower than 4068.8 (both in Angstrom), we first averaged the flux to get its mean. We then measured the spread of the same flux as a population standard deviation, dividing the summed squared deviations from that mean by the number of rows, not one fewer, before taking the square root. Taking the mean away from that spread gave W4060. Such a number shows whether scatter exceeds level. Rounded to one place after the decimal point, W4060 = -10.5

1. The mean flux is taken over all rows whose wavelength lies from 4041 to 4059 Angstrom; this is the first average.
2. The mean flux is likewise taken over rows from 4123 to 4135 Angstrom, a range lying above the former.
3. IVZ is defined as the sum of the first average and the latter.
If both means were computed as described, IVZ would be 21.7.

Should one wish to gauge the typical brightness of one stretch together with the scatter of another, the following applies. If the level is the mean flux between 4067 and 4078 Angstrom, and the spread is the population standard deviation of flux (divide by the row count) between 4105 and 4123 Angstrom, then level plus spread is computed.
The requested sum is 12.5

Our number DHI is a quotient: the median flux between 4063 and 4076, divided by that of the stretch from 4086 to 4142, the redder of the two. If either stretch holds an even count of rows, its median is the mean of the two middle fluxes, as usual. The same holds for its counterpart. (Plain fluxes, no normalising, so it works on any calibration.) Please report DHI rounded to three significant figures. 1.04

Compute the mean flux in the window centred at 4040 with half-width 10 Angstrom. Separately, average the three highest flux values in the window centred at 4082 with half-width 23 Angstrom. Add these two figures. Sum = 24.1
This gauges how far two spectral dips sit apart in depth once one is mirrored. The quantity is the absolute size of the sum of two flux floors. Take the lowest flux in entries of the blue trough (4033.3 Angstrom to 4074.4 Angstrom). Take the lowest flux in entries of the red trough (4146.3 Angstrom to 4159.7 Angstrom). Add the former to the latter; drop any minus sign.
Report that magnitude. 19.6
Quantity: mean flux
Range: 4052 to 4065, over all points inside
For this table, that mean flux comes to 11.1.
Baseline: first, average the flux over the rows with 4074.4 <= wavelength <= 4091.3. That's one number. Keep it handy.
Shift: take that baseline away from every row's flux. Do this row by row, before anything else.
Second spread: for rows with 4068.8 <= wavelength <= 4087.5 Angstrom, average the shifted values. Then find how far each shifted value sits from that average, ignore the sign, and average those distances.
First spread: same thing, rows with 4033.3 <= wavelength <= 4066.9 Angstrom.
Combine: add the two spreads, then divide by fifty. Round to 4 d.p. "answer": 0.0297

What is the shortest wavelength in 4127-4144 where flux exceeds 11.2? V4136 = 4137.72 Angstrom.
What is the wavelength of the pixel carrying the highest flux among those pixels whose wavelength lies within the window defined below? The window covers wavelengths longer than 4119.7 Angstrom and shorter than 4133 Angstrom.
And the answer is 4120.61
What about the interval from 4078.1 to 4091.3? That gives 4086.60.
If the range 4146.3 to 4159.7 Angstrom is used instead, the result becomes 4147.26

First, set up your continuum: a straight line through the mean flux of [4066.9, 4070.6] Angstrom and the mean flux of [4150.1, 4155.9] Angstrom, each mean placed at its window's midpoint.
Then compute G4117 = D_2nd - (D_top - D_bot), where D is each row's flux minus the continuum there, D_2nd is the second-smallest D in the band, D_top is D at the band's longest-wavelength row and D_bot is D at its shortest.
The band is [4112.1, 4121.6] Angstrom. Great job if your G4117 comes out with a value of 0.7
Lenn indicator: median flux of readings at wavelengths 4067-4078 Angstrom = 11.5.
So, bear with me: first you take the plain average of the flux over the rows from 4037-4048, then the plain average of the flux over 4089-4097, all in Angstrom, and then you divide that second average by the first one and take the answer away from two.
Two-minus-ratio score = 1.00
